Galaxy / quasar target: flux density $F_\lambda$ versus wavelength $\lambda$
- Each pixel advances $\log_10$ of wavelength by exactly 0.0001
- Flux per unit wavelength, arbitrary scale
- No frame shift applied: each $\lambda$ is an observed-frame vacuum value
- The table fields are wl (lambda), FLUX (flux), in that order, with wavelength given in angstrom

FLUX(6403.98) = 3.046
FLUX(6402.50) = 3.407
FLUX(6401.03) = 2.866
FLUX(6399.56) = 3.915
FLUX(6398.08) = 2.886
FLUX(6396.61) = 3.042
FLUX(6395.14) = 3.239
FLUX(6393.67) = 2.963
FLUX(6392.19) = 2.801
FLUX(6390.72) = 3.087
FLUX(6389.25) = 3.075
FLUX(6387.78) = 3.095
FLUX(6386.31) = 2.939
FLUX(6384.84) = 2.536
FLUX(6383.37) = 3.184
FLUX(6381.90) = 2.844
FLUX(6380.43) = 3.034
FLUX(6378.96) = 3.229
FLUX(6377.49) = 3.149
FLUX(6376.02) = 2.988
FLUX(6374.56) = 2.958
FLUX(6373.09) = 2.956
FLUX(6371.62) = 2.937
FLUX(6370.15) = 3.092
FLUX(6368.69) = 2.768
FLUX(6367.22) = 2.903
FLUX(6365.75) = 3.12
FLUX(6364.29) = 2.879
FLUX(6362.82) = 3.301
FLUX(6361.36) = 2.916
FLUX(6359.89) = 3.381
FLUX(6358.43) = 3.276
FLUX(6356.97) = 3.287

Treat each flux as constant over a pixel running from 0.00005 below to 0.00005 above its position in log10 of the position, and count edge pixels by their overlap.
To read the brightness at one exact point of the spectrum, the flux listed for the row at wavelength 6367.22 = 2.903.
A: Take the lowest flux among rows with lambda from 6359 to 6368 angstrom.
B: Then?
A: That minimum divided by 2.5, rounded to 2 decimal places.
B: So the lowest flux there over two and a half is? 1.15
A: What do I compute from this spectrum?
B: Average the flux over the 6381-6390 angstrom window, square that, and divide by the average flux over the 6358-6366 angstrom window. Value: 2.76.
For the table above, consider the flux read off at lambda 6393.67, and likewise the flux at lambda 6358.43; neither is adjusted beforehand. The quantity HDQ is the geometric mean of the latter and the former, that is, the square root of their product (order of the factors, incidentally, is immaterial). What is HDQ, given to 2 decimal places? 3.12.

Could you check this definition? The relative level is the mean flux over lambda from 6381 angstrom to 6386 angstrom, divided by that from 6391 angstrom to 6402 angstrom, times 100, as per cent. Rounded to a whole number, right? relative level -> 92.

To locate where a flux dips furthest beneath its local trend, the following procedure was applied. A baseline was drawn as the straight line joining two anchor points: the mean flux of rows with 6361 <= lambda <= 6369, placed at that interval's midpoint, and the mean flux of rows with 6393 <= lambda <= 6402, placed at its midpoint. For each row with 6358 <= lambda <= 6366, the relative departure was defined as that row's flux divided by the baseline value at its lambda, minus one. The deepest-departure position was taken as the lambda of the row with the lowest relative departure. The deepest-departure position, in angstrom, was 6364.29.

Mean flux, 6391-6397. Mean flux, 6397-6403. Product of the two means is 9.8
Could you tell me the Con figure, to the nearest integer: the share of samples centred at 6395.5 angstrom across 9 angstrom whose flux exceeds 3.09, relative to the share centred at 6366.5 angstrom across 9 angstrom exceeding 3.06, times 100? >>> 67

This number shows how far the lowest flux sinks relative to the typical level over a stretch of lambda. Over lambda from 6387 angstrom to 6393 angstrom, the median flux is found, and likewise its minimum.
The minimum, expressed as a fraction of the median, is 0.91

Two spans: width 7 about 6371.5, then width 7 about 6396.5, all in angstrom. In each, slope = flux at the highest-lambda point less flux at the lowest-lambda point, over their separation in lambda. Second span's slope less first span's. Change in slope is 0.13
